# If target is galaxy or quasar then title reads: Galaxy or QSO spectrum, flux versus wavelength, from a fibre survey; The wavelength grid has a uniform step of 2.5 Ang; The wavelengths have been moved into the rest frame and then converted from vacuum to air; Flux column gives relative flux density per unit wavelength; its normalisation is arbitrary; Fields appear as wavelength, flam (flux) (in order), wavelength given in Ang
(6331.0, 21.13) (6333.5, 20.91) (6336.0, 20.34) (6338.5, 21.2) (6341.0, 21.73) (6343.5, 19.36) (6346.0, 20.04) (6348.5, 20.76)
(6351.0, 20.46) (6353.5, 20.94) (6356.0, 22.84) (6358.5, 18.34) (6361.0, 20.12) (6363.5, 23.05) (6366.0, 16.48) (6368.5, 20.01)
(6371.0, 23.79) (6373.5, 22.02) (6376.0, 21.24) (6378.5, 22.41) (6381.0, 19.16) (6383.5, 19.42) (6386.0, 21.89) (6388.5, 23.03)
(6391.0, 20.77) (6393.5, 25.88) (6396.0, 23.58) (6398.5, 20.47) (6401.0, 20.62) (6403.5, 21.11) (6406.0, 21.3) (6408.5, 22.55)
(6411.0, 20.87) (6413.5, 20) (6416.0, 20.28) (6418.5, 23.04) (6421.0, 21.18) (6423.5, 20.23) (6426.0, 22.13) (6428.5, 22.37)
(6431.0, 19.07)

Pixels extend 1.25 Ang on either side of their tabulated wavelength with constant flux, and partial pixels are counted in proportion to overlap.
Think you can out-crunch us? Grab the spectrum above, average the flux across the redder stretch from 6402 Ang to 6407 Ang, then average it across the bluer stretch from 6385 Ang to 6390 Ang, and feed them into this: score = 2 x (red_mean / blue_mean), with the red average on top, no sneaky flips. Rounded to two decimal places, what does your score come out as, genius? 1.89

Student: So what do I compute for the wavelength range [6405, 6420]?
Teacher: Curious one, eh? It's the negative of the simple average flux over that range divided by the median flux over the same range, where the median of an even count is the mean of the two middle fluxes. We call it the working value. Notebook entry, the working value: -1.012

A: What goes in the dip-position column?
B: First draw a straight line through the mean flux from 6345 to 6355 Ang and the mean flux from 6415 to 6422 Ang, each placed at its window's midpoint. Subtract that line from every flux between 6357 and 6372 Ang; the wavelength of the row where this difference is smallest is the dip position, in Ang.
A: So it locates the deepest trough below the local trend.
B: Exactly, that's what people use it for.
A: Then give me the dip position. 6366.0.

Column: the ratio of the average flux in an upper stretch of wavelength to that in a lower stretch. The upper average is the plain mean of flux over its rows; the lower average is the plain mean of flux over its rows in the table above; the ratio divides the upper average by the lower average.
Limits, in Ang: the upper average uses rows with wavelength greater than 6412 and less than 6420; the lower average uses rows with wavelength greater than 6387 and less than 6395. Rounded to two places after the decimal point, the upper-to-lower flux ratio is 0.91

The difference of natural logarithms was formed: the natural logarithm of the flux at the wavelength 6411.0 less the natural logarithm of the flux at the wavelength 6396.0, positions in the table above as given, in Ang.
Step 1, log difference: -0.122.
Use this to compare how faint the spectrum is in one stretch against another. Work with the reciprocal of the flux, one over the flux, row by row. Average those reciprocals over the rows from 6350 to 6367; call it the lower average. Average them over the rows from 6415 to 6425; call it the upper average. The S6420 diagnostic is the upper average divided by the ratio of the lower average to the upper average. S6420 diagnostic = 0.045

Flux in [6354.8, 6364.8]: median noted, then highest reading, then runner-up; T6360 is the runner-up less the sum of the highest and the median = -21.7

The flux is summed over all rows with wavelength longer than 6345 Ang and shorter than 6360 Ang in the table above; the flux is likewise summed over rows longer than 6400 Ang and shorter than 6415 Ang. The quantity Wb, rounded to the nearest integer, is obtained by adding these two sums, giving 250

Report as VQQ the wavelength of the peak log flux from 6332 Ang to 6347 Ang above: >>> 6341.0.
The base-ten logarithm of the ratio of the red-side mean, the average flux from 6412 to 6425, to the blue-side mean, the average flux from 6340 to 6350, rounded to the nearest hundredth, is 0.01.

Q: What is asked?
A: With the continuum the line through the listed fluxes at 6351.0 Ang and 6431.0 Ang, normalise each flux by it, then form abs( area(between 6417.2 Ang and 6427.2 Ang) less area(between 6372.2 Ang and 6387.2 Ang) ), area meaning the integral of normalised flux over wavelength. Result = 5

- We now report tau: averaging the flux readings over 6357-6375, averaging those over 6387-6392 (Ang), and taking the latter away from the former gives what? -1.4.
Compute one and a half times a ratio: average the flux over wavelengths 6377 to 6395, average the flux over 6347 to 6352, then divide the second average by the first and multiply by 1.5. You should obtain 1.42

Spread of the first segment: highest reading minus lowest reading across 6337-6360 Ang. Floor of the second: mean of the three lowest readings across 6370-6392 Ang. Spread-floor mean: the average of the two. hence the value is 12.1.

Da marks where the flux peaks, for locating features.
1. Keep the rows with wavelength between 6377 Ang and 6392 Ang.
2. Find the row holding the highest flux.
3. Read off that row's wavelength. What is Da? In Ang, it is 6388.5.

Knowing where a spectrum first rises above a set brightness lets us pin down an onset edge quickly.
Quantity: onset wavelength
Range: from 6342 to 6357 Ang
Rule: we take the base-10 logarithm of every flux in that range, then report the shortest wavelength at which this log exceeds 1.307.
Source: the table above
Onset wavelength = 6348.5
